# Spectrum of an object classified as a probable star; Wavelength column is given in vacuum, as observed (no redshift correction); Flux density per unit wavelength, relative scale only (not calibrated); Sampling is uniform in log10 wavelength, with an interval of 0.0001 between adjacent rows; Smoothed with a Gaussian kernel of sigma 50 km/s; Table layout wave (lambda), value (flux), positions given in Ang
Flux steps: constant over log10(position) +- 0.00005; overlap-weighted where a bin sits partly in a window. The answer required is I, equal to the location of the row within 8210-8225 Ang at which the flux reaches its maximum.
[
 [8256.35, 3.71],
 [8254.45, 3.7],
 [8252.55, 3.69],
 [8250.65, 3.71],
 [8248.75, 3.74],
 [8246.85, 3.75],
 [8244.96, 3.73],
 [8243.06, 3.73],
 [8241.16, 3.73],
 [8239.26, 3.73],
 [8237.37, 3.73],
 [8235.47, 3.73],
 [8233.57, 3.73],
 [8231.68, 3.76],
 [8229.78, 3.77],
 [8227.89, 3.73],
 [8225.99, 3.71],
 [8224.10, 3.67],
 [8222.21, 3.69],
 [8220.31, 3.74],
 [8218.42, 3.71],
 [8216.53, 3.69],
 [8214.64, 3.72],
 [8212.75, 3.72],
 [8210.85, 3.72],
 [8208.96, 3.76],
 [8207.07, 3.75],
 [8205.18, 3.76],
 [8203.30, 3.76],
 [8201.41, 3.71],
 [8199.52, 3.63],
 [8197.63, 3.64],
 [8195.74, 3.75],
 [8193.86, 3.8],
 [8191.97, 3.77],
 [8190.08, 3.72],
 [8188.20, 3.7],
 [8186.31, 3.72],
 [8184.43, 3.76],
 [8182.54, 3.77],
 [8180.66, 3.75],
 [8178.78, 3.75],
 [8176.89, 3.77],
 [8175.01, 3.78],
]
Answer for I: 8220.31 Ang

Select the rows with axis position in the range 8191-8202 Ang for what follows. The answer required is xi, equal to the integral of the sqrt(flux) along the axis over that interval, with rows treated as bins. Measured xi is 21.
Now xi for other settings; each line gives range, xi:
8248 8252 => 8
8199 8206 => 14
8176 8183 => 14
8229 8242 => 25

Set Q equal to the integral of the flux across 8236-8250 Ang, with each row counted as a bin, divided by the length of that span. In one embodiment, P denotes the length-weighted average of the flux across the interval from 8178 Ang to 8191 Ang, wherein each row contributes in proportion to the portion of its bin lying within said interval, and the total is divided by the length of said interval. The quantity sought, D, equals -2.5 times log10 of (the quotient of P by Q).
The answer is -0.002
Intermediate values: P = 3.74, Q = 3.735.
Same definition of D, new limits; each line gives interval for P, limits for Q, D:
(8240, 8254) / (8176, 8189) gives 0.006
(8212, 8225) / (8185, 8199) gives 0.006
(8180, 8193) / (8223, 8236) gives -0.003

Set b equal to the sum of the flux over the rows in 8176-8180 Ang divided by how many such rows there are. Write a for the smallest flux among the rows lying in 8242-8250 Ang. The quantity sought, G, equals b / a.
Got 1.01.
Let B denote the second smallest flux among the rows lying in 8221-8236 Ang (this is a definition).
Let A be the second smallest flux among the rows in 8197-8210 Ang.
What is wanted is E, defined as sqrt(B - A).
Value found 0.224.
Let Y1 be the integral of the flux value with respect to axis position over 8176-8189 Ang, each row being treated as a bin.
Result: 48.7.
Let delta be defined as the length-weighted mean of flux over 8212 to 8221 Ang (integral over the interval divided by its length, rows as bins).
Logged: 3.72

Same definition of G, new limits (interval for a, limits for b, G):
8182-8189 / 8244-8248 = 1.01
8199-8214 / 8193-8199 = 1.03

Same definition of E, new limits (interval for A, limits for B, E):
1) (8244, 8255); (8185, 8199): 0.000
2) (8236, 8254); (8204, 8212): 0.200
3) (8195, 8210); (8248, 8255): 0.245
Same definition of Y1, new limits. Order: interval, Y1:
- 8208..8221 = 48.4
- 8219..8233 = 52.1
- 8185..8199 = 52.2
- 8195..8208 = 48.3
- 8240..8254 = 52.2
